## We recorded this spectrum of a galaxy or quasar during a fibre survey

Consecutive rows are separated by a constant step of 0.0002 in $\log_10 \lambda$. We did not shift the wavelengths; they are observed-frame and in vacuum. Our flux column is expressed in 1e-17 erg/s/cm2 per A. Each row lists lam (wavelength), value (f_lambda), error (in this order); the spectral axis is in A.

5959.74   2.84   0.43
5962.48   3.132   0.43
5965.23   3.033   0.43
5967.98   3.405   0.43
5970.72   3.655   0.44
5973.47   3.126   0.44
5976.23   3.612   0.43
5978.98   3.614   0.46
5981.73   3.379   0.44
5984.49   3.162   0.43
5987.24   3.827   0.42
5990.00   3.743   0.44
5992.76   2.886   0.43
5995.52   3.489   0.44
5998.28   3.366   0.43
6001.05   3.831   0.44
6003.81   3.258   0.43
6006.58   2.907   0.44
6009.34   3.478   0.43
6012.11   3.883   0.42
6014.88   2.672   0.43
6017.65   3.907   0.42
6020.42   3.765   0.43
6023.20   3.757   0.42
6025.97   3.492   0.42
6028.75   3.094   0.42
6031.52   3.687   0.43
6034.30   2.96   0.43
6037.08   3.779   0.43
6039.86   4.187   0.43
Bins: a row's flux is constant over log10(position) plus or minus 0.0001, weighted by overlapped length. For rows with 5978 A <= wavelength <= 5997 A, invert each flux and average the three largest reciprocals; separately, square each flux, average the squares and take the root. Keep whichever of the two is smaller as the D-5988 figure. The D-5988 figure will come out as 0.320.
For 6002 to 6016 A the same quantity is 0.342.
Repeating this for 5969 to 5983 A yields 0.298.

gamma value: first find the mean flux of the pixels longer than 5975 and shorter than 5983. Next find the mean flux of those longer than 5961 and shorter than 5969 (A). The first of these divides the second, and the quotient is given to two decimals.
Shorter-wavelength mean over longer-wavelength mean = 0.90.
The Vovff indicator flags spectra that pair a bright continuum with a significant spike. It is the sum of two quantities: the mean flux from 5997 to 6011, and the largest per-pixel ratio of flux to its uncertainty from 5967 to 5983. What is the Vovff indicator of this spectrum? 11.8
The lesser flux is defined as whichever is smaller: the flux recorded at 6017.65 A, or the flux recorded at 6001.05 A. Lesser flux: 3.8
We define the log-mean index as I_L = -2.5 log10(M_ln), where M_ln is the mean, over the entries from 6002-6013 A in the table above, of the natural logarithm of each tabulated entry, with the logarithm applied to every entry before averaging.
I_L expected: -0.209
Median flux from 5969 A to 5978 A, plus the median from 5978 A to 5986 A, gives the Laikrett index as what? 7.0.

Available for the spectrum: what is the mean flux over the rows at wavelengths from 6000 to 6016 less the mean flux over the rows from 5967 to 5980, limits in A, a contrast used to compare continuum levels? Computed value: -0.14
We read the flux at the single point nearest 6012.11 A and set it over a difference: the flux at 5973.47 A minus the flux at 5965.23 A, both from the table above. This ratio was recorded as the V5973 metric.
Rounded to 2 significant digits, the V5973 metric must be 42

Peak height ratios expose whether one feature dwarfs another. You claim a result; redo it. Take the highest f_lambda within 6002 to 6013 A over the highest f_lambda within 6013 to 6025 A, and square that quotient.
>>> 0.99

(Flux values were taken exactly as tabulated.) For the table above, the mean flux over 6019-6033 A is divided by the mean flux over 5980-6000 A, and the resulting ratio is 1.04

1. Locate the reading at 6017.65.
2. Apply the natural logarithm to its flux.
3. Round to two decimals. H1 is 1.36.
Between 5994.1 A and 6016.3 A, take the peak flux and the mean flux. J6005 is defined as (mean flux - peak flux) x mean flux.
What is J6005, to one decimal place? -1.8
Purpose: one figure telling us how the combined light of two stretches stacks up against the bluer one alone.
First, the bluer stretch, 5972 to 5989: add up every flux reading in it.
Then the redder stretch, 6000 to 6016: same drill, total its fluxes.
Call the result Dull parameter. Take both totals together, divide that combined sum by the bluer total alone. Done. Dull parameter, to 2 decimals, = 1.97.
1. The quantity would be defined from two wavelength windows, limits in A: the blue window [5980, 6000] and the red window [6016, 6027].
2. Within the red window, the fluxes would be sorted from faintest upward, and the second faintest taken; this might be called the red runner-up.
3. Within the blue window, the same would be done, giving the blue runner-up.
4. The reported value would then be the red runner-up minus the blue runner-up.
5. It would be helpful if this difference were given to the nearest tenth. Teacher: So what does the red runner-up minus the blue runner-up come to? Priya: 0.6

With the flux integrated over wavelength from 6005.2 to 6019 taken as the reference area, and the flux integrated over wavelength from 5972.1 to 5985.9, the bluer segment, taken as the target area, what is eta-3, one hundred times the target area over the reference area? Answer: 100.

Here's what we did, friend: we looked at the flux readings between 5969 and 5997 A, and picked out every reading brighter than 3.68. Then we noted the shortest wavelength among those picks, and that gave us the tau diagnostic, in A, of 5987.24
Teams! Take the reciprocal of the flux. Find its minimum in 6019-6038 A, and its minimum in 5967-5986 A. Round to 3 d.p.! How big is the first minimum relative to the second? 0.967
